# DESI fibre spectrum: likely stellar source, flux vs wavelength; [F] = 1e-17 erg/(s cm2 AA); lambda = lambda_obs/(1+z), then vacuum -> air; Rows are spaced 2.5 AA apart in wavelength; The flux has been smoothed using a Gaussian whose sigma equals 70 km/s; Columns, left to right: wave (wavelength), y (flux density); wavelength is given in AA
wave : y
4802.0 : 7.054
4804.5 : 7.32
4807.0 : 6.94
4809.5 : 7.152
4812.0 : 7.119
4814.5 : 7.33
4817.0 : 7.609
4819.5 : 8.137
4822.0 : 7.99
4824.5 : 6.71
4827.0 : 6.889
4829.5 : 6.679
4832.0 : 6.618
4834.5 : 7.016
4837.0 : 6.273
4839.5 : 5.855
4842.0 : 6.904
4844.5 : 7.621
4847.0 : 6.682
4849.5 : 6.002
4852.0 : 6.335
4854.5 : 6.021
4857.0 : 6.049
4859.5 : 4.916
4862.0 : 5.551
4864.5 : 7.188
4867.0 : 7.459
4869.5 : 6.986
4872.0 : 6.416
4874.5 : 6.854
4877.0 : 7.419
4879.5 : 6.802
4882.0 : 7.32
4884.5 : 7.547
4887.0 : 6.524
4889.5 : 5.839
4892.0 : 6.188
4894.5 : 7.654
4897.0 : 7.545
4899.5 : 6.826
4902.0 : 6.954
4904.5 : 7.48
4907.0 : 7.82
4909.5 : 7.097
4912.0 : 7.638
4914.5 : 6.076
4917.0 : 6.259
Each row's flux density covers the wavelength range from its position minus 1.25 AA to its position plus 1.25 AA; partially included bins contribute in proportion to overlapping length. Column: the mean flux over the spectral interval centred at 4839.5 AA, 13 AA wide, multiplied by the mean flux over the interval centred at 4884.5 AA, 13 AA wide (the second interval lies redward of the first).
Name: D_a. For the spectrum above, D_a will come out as 45.8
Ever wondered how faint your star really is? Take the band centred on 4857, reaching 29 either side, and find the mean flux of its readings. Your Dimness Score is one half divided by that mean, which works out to 0.075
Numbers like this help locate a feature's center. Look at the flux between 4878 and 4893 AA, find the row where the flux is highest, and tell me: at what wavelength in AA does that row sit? 4884.5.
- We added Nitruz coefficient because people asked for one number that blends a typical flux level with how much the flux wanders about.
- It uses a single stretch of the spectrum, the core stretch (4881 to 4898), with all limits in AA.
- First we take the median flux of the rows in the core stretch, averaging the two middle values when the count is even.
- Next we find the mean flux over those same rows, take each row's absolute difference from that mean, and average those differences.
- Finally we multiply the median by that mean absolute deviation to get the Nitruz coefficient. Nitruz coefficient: 4.8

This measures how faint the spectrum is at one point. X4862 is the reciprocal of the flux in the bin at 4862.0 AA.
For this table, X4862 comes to 0.180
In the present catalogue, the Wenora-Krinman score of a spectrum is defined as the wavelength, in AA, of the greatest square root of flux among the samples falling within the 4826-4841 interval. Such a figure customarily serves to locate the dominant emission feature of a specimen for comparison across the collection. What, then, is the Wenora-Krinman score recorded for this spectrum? 4834.5 AA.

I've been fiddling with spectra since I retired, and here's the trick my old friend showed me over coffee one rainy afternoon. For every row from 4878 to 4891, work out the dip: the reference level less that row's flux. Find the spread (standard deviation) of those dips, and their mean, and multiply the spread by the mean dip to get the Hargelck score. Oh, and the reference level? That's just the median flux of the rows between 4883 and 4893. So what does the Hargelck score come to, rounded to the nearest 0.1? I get -0.3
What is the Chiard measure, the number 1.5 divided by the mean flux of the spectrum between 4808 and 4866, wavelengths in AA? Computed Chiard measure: 0.223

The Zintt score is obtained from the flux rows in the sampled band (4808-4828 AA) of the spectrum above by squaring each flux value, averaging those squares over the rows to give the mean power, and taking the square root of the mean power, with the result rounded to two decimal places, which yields 7.38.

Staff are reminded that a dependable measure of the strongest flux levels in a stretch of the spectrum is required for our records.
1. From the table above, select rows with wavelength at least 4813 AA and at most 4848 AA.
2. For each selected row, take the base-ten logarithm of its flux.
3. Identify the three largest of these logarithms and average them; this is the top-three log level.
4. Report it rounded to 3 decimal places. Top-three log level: 0.898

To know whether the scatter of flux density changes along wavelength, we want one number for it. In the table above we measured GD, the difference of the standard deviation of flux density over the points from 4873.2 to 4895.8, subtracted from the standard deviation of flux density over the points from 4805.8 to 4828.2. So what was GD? -0.1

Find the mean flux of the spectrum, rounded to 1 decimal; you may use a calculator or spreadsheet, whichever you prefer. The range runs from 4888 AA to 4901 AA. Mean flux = 6.8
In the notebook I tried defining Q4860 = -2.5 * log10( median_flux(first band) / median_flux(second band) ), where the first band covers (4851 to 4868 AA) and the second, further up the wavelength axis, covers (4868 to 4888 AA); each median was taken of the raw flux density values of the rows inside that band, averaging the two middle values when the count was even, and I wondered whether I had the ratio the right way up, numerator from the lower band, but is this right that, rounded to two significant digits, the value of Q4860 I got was 0.15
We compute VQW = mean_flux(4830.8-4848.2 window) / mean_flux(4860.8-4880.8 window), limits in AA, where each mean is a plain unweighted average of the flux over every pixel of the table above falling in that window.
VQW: 0.98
